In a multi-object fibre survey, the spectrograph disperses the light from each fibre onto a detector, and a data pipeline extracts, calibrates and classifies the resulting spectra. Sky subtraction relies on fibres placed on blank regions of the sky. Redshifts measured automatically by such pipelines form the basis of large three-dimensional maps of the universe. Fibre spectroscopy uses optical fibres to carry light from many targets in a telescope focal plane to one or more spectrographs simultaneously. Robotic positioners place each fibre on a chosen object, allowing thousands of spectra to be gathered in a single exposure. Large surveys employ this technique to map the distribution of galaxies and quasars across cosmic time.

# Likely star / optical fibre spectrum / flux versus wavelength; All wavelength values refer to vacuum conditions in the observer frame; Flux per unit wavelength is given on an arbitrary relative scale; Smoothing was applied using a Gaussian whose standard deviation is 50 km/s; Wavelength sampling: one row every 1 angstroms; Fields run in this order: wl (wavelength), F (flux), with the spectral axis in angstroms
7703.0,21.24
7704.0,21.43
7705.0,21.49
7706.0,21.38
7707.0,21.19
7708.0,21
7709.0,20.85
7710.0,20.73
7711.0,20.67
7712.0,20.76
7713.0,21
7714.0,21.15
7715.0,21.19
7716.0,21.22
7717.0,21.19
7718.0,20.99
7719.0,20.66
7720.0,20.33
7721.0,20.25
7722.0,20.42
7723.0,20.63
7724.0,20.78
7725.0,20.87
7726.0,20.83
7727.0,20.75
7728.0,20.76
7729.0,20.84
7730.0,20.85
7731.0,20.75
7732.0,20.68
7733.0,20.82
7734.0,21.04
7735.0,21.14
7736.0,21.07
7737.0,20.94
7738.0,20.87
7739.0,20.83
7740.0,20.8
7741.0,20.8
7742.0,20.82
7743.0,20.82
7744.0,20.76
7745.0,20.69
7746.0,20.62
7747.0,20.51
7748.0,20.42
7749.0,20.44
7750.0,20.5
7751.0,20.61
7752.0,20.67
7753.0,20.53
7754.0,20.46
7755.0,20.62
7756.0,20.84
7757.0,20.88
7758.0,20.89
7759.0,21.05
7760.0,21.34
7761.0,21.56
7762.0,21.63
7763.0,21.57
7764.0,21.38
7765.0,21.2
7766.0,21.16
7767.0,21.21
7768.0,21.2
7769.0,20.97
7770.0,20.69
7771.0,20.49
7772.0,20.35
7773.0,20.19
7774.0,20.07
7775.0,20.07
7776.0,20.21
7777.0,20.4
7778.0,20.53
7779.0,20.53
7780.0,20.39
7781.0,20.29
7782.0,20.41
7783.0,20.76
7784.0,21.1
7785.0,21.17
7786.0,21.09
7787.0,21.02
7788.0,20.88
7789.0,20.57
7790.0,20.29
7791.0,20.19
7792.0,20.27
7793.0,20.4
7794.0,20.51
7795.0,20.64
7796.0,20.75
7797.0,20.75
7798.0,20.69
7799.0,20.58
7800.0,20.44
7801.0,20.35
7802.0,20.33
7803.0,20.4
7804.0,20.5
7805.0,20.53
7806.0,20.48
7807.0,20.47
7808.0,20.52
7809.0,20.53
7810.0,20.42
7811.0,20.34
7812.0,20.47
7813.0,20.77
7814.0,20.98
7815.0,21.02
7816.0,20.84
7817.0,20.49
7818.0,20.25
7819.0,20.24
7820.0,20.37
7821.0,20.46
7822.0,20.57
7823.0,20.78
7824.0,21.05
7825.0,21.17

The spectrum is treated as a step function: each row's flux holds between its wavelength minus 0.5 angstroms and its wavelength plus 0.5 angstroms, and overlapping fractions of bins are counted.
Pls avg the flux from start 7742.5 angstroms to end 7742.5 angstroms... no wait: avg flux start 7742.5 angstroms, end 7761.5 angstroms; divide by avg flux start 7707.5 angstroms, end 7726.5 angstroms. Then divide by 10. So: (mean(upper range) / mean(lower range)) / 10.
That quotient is 0.0997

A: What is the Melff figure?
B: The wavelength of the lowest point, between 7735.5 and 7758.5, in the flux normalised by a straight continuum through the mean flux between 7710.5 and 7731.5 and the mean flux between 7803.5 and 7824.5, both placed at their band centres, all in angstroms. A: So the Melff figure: 7748.0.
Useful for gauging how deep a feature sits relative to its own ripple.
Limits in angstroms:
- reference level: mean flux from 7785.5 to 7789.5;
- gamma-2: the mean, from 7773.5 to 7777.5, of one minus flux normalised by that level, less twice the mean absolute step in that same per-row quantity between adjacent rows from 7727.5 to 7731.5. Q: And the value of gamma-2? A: 0.028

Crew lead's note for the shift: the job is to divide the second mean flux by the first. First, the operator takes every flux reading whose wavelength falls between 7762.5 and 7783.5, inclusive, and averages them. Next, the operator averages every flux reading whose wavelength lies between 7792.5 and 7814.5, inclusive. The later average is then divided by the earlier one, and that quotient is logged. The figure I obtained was 0.994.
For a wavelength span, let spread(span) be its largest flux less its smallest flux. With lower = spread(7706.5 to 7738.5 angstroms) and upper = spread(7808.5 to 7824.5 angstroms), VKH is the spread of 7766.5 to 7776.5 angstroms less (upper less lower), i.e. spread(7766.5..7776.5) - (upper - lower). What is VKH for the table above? 1.3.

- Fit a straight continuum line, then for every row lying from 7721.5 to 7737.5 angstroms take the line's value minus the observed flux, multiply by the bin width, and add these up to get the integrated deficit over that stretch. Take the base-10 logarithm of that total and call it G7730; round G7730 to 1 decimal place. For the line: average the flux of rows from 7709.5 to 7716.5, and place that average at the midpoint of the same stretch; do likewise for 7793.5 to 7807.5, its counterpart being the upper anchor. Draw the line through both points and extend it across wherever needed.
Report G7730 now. 0.0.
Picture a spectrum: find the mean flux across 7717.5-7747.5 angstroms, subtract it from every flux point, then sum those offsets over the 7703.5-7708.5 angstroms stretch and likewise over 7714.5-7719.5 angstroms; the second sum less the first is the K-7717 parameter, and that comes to -1.2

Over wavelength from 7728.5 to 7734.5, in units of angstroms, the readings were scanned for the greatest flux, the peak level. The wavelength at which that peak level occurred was 7734.0 angstroms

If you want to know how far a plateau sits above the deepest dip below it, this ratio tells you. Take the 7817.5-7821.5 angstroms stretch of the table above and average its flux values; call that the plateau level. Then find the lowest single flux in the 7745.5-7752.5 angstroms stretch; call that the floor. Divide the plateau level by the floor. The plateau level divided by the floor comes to 1.00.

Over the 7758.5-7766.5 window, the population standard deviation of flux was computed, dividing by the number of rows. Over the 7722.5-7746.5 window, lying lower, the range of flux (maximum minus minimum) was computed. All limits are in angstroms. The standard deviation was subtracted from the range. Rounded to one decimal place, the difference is 0.3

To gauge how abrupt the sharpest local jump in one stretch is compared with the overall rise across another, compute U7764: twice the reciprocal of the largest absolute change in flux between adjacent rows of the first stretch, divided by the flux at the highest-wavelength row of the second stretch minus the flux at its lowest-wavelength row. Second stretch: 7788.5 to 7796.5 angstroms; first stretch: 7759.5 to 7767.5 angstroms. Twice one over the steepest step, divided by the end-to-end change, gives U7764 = 51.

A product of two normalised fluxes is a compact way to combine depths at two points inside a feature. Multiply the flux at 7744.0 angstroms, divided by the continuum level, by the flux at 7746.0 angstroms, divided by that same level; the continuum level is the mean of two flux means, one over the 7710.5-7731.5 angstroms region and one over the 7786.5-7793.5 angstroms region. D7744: 1.00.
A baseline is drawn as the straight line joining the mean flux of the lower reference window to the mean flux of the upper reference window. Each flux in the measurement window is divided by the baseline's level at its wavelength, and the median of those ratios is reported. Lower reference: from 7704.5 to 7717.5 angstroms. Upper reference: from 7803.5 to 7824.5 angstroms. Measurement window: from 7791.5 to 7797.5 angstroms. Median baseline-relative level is 0.996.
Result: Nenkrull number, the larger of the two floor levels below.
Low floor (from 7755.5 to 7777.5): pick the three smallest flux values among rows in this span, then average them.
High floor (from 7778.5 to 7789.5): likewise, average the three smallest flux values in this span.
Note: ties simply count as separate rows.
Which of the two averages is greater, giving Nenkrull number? 20.4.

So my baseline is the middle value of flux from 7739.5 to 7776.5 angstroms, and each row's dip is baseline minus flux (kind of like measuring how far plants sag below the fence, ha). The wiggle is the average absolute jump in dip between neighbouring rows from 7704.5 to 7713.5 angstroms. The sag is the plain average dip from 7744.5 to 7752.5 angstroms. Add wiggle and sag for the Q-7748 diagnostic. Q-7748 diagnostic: 0.35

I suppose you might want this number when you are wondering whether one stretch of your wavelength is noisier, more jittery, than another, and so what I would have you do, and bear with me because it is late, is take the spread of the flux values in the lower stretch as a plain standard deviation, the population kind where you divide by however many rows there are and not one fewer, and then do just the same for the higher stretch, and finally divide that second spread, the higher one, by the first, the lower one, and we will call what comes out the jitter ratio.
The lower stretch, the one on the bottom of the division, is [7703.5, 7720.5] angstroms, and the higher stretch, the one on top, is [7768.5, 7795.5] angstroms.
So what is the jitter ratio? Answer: 1.0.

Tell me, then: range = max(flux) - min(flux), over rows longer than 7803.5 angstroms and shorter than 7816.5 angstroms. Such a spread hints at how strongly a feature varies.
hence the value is 0.68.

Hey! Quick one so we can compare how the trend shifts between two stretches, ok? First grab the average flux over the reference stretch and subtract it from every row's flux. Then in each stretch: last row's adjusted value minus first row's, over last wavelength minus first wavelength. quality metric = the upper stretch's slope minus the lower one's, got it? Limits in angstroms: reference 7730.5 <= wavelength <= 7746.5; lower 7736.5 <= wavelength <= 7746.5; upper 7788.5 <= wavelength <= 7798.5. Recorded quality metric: 0.05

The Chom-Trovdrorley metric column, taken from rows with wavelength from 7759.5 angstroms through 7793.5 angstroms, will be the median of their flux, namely 20.6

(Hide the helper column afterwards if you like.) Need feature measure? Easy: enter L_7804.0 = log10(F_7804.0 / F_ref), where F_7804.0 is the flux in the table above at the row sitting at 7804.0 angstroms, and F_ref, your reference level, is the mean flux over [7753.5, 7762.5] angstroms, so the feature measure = -0.011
